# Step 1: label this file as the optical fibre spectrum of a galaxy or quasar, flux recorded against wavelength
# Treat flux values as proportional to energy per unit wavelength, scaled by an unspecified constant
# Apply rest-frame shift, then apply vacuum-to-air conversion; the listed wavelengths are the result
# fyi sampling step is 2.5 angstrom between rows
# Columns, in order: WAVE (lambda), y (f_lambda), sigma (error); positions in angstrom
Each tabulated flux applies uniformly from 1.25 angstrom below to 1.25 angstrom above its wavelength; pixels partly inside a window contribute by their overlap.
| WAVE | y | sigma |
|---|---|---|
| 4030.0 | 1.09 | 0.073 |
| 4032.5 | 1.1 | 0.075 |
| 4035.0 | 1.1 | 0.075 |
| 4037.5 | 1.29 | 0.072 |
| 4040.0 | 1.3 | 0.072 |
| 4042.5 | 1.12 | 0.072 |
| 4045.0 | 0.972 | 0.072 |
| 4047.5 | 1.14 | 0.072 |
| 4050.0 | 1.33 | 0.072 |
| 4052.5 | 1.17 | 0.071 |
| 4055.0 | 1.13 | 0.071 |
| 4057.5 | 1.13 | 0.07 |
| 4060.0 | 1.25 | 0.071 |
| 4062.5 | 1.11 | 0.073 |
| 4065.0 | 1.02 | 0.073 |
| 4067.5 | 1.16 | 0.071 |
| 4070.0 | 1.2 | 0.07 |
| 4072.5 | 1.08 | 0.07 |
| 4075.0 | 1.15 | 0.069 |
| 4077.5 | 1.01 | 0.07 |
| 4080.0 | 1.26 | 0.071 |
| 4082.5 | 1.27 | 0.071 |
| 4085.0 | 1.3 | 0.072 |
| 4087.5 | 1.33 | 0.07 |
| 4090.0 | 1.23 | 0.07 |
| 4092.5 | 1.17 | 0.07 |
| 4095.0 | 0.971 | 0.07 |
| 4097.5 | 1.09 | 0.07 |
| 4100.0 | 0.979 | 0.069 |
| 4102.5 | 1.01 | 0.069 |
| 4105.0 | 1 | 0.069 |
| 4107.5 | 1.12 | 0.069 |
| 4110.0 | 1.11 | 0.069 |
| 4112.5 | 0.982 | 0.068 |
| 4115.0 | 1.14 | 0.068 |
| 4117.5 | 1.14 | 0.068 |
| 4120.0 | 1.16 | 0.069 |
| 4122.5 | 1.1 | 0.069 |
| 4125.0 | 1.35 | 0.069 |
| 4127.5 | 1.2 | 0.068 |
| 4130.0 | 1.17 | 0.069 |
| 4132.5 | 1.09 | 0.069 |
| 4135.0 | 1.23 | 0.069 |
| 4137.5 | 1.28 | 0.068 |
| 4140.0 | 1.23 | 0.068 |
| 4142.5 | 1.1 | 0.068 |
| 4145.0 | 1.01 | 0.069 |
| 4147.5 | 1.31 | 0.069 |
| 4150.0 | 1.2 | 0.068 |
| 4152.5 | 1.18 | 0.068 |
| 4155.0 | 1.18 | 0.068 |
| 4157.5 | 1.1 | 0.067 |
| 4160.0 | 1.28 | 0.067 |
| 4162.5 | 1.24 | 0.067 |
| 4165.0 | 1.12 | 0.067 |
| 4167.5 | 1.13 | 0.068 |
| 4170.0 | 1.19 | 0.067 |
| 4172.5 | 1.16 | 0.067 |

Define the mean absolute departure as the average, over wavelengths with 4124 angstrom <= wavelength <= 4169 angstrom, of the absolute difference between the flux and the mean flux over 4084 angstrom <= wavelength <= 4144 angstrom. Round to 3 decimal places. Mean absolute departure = 0.079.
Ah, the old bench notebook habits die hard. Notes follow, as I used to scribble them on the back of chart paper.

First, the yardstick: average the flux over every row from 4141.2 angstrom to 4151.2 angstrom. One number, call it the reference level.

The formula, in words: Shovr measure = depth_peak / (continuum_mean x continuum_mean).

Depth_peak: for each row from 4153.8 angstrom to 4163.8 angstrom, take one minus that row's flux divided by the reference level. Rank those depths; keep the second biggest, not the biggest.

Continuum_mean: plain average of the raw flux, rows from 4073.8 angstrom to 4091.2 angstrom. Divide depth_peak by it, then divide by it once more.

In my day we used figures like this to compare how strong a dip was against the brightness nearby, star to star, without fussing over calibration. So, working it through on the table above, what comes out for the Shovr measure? -0.01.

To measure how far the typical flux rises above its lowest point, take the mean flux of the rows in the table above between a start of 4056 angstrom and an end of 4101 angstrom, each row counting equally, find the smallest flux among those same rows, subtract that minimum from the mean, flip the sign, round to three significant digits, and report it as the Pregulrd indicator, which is -0.180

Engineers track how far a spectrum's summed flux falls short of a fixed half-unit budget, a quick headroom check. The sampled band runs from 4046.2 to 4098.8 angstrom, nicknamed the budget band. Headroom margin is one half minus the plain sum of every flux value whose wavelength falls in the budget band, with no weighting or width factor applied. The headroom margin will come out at -24.0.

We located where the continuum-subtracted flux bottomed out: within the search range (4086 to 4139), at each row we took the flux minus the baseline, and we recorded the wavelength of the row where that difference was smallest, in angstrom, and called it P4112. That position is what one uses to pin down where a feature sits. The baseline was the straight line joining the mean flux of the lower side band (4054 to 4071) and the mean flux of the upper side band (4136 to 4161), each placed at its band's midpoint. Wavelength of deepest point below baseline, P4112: 4095.0 angstrom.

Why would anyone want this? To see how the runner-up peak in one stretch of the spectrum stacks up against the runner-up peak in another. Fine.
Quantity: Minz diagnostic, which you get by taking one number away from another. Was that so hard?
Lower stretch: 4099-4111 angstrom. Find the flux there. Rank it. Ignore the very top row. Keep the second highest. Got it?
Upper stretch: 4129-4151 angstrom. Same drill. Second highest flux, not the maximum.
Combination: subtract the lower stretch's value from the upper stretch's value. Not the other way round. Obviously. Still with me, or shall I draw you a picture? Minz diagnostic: 0.17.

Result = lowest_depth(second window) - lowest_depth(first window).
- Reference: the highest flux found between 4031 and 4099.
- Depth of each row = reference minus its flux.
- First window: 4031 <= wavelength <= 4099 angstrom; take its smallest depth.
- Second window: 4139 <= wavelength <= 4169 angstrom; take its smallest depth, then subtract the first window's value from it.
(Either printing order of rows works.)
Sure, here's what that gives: 0.02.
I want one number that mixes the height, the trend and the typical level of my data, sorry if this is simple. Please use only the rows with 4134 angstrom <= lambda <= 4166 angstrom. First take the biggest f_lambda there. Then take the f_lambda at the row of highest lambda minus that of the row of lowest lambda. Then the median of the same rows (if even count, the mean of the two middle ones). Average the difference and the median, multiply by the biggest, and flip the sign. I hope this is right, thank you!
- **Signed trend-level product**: -0.71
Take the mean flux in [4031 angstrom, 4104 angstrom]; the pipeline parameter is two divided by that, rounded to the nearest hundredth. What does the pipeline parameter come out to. 1.74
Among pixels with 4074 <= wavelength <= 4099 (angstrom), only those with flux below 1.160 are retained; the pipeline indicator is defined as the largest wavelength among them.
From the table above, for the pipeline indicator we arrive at 4097.5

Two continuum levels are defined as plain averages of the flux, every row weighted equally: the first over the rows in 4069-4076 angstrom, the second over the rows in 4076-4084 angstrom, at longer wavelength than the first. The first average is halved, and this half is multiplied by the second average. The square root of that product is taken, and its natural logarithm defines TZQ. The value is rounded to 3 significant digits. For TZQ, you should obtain -0.197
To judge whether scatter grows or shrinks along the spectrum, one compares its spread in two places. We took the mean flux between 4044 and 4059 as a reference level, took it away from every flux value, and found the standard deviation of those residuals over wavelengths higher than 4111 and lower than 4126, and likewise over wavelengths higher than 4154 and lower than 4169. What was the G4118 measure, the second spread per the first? 0.61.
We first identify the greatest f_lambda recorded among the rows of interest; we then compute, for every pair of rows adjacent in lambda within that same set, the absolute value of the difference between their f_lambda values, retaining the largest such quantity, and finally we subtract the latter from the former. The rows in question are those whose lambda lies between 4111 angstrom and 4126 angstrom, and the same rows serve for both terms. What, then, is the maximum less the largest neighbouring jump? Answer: 1.100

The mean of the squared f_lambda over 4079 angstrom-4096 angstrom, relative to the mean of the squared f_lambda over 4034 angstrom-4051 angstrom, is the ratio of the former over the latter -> 1.07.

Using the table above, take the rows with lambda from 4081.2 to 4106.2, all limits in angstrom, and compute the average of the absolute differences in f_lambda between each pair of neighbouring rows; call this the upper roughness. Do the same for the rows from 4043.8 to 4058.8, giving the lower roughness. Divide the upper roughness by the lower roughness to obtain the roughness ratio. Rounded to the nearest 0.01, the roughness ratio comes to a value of 0.69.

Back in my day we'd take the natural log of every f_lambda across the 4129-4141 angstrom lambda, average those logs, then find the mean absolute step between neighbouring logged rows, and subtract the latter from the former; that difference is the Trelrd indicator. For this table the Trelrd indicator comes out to 0.11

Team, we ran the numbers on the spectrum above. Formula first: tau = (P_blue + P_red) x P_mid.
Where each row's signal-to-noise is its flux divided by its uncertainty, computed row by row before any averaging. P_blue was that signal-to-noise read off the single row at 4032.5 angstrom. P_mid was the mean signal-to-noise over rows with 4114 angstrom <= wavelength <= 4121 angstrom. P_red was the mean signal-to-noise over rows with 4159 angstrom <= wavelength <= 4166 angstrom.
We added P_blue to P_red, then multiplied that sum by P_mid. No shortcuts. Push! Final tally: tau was 550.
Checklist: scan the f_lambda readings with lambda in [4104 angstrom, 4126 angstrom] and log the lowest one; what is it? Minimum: 0.982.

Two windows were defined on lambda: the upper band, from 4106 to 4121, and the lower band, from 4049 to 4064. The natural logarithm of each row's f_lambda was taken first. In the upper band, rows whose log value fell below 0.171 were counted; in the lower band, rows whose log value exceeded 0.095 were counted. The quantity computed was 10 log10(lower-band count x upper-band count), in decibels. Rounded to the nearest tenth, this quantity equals 15.6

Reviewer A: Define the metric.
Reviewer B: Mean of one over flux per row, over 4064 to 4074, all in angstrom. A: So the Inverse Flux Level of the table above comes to 0.90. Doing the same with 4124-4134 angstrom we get 0.84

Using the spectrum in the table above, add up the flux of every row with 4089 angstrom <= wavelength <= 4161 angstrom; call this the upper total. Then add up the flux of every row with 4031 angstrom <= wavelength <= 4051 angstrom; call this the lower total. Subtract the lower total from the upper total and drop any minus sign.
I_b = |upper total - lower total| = 23.8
